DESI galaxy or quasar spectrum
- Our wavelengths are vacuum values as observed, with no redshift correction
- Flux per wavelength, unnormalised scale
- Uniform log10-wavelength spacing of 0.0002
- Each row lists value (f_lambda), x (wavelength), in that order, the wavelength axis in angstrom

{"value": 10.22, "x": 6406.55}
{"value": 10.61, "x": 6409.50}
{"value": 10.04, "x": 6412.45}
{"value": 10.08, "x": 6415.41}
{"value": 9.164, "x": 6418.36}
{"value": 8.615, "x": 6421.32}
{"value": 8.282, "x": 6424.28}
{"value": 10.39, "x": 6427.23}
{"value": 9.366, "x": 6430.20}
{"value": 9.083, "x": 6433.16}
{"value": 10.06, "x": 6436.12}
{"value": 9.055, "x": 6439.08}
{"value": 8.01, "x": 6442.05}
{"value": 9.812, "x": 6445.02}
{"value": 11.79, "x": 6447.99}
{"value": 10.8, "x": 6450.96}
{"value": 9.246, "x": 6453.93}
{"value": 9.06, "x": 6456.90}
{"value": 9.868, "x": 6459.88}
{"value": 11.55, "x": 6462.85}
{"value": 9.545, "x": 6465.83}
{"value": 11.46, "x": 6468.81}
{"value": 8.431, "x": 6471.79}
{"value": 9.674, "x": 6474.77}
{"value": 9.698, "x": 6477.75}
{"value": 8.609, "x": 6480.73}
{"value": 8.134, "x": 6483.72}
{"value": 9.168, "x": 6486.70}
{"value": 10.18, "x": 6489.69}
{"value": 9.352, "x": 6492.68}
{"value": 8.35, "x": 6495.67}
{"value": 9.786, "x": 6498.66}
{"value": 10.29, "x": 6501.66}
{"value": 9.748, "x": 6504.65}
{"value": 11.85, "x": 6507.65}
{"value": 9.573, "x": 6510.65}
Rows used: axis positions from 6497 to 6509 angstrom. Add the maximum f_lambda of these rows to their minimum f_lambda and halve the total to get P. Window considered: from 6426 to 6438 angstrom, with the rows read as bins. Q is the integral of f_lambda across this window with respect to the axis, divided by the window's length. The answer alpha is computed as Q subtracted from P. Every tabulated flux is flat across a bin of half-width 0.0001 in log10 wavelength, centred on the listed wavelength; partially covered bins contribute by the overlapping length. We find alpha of 1.1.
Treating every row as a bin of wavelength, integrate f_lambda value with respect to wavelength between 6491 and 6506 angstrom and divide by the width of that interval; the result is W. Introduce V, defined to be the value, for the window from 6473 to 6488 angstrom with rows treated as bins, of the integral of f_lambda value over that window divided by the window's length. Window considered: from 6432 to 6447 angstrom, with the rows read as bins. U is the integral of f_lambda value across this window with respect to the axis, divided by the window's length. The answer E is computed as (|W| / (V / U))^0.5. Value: 3.13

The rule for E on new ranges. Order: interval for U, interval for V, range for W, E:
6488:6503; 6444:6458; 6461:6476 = 3.09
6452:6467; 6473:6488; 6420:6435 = 3.17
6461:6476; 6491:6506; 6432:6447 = 3.15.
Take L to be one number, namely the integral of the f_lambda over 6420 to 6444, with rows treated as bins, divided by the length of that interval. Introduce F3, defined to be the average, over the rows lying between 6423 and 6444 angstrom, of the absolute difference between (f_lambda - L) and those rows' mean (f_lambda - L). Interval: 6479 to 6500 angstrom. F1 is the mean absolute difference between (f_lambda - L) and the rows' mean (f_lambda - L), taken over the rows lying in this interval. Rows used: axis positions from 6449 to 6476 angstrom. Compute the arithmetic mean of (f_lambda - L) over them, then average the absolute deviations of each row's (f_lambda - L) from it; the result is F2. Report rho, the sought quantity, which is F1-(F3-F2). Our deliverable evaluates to 0.84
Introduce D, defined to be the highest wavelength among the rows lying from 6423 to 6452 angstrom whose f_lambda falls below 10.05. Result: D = 6445.02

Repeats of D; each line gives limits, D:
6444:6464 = 6459.88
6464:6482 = 6480.73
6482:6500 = 6498.66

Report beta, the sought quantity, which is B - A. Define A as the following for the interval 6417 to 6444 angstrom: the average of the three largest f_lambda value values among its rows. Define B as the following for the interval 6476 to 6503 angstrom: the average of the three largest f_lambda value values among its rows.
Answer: 0.1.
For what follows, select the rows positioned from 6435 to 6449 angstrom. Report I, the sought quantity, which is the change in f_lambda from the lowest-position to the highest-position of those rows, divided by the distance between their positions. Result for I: 0.1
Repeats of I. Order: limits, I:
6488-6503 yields 0.0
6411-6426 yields -0.1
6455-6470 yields 0.2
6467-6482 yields -0.2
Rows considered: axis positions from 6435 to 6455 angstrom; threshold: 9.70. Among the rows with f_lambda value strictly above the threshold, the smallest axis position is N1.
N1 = 6436.12 angstrom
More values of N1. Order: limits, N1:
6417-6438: 6427.23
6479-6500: 6489.69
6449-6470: 6450.96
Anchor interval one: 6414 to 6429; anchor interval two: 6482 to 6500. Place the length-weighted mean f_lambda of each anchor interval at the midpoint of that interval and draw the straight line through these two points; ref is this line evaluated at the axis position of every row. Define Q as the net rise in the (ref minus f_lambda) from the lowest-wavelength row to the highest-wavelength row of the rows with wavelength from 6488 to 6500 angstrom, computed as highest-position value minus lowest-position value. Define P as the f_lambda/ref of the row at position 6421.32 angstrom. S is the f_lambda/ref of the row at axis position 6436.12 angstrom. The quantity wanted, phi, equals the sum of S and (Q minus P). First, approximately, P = 0.93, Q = 0.37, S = 1.09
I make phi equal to 0.5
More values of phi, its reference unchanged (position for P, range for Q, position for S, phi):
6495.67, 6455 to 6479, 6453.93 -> -0.6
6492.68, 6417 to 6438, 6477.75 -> -0.9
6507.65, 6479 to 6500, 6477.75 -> -1.5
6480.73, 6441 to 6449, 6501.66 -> -3.6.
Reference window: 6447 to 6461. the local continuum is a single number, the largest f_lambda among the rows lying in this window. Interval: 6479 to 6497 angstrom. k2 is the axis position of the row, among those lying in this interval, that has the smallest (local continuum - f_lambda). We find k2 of 6489.69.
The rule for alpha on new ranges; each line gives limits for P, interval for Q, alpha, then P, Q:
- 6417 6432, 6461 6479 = -0.7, 9.3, 10.1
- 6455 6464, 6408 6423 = 0.6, 10.3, 9.7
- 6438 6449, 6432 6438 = 0.3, 9.9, 9.6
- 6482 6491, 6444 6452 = -1.7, 9.2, 10.9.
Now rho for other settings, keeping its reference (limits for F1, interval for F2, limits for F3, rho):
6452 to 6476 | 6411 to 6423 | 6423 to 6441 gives 0.85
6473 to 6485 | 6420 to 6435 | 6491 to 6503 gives 0.65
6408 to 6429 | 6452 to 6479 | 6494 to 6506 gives 0.93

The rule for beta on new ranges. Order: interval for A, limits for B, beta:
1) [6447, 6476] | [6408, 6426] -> -1.4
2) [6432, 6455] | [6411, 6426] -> -1.1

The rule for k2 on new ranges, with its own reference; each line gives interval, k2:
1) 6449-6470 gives 6462.85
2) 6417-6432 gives 6427.23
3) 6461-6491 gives 6462.85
